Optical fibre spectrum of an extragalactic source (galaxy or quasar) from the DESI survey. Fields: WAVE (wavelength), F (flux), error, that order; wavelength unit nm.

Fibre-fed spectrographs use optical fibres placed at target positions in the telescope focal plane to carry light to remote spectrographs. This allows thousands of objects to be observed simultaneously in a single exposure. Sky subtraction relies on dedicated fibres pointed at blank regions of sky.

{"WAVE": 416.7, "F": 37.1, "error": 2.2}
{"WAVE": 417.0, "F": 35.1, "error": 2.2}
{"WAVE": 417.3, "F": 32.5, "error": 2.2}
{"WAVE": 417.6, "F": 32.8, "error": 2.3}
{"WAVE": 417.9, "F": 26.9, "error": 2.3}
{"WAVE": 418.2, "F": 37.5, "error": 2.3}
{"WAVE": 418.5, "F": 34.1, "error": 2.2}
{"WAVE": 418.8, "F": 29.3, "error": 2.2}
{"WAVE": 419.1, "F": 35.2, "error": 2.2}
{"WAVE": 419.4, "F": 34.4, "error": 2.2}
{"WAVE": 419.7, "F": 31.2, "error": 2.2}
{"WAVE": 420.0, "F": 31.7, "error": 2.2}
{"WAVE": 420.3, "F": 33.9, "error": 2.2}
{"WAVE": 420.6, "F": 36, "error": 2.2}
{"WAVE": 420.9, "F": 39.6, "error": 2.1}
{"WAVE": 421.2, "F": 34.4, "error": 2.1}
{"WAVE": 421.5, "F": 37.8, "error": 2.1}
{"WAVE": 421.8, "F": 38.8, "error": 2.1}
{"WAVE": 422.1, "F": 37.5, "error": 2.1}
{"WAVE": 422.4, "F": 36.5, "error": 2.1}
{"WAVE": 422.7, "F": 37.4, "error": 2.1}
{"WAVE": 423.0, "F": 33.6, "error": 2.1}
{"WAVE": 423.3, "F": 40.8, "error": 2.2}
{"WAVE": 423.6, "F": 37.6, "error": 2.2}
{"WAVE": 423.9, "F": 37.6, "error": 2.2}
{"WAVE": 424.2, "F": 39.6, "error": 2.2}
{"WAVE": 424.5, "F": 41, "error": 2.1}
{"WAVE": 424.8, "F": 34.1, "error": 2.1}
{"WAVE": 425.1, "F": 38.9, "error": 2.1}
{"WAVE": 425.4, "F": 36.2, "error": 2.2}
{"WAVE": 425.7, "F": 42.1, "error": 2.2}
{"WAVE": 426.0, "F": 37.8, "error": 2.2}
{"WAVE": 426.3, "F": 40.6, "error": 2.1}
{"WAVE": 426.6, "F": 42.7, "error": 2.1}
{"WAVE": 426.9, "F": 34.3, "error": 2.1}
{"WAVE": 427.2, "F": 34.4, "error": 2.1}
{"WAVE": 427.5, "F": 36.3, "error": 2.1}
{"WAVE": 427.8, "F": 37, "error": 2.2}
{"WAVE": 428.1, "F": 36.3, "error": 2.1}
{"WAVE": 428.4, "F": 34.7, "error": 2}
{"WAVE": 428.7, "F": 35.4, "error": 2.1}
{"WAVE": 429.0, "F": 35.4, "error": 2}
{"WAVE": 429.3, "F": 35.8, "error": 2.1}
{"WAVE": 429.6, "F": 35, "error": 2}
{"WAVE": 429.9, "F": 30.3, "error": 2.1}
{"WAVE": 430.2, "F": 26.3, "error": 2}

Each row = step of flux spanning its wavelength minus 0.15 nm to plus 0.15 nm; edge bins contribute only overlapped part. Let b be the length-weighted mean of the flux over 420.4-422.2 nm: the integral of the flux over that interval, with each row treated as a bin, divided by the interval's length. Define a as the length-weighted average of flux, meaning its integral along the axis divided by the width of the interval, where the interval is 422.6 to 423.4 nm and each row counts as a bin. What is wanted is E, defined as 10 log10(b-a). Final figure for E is -6.73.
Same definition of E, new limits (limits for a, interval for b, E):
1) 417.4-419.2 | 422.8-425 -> 7.17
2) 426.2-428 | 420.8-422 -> -8.80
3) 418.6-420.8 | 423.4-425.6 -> 6.77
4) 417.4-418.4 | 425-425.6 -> 7.26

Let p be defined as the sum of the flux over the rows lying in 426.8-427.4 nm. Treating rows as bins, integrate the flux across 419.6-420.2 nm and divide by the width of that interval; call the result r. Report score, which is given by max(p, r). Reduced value 69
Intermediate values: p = 68.7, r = 32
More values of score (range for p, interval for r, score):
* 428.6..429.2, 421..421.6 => 71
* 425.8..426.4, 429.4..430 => 78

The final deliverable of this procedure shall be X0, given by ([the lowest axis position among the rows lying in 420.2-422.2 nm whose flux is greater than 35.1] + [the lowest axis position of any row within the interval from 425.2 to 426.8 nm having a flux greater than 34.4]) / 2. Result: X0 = 423.00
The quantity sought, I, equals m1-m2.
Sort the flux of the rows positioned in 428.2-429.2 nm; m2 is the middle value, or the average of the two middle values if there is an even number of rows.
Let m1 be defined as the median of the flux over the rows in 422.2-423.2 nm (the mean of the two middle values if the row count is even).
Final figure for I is 1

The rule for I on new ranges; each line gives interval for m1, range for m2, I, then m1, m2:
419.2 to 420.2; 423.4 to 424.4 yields -6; 31.7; 37.6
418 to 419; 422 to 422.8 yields -3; 34.1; 37.4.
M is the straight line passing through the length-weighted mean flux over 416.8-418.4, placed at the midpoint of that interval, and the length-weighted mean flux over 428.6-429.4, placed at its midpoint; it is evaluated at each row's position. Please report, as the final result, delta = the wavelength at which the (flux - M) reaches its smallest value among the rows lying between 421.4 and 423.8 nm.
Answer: 423.0 nm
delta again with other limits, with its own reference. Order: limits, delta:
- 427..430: 429.9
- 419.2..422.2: 419.7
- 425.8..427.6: 426.9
